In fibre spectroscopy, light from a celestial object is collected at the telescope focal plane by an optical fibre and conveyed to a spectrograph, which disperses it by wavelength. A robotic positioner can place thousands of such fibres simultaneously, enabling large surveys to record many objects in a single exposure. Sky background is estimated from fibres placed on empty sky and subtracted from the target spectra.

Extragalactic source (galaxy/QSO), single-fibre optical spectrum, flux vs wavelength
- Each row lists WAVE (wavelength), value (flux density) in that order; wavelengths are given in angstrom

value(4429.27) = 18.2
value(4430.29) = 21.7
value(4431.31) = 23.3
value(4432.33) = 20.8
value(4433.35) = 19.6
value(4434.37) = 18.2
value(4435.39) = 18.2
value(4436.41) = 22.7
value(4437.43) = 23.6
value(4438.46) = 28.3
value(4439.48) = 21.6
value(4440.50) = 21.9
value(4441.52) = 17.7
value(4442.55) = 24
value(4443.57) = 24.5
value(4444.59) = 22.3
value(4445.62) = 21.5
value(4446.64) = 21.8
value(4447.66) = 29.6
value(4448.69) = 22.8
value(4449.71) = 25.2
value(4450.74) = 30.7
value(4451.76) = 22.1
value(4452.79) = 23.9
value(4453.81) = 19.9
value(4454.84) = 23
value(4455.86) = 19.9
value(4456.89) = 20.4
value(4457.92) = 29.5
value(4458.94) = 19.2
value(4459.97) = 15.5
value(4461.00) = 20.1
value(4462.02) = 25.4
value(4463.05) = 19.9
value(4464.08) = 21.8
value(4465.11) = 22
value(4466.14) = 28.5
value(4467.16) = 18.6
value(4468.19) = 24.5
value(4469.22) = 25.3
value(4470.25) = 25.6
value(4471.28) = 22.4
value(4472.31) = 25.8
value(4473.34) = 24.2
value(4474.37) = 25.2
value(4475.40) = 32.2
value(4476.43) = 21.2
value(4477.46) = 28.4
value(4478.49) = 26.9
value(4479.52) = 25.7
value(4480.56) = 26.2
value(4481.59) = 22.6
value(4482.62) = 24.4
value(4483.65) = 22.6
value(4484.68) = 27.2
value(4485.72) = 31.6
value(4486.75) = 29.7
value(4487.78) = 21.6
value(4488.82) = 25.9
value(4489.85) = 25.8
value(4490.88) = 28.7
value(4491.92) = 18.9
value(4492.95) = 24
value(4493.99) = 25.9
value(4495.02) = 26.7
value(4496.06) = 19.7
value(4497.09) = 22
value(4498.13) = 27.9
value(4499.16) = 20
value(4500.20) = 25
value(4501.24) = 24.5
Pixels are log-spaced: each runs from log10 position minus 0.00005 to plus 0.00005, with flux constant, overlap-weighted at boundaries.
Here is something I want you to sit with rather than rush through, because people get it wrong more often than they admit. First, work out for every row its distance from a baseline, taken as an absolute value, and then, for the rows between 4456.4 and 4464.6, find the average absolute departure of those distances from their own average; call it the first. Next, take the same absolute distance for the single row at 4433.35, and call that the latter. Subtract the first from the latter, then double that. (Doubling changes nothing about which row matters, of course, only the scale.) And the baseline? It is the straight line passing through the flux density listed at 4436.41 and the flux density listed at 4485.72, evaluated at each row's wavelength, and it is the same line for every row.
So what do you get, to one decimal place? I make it 0.9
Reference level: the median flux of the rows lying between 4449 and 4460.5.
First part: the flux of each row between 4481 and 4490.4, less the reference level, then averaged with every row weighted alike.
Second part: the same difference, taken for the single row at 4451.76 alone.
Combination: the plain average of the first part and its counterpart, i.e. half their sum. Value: 1.8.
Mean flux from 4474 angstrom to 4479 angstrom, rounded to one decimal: 26.8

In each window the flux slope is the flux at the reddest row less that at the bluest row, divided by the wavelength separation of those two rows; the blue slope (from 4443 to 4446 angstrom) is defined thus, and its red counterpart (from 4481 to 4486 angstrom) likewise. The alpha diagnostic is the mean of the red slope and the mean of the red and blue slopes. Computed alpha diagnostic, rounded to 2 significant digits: 1.3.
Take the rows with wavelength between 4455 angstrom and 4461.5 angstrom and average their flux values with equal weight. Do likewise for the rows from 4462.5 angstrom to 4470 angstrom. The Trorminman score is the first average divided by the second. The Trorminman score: 0.91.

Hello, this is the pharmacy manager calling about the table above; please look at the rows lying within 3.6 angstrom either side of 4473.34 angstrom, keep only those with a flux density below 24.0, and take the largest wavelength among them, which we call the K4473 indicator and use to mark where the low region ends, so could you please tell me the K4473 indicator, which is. 4476.43 angstrom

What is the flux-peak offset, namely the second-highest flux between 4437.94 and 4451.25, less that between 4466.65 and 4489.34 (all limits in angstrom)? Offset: -2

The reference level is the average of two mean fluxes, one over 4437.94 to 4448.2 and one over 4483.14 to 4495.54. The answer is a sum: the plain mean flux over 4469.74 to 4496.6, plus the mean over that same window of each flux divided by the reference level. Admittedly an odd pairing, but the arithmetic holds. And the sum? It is 26.4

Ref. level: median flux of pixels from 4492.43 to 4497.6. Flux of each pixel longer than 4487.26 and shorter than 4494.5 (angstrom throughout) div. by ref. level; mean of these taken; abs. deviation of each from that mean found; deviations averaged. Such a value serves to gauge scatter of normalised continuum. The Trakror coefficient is 0.10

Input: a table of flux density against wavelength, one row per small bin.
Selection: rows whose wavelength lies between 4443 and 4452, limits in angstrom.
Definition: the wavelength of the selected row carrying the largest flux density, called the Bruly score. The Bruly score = 4450.74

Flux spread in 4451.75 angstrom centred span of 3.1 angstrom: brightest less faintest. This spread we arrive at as 8.6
